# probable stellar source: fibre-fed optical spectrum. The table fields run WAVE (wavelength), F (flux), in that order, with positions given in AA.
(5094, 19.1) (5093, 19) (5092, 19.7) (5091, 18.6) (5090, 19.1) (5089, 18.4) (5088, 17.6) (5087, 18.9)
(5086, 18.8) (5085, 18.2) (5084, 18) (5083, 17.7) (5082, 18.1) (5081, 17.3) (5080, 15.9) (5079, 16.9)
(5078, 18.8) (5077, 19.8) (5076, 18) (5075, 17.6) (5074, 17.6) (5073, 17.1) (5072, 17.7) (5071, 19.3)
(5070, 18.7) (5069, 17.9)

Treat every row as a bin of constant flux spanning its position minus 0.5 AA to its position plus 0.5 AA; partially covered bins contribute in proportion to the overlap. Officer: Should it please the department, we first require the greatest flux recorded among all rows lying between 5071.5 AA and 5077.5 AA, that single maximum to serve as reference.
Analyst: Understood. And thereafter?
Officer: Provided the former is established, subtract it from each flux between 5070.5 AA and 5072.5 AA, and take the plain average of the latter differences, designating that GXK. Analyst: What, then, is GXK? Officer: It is -1.3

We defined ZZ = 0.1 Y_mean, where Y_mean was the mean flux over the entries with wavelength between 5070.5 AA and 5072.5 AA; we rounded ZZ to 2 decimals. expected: 1.85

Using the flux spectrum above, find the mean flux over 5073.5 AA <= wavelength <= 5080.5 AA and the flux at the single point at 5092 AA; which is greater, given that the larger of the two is 19.7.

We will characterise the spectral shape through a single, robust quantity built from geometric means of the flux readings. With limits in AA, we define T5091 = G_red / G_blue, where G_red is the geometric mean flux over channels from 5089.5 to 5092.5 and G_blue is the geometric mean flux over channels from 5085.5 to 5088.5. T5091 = 1.04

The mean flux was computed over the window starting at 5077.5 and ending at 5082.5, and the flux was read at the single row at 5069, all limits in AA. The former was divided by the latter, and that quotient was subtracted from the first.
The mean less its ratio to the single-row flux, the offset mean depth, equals 16.43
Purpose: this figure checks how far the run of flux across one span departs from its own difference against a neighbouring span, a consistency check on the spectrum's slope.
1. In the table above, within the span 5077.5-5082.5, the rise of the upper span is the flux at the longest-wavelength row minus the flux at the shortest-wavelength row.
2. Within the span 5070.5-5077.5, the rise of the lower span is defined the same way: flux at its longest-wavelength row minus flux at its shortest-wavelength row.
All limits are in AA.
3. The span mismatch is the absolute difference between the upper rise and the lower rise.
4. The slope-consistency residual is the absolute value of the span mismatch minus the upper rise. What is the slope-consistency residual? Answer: 1.9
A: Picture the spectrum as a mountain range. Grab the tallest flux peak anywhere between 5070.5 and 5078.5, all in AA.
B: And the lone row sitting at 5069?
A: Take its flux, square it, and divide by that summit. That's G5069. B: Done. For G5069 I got 16.2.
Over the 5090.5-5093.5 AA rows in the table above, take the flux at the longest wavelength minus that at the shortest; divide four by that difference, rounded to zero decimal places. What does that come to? 10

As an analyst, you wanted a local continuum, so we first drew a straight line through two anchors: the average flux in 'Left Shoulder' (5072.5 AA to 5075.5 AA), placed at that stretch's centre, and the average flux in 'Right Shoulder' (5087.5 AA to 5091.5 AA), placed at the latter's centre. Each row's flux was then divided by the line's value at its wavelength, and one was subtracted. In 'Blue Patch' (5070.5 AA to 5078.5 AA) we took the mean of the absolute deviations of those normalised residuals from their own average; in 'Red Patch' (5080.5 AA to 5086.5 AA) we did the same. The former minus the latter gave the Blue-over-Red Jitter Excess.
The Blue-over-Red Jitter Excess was 0.027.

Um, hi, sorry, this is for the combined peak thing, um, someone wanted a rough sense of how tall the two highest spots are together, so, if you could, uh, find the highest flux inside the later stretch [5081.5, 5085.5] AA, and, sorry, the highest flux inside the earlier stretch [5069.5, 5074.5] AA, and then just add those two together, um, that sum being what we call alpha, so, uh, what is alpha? 37.5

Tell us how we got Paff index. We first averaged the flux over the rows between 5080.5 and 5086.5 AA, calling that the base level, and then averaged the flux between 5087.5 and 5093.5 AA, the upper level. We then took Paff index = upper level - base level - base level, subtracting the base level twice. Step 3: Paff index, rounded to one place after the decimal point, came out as -17.3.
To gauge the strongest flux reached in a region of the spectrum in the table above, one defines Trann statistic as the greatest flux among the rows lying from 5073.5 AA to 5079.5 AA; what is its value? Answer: 19.8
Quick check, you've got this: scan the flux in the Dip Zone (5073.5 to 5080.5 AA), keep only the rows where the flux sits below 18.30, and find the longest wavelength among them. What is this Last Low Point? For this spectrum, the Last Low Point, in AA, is 5080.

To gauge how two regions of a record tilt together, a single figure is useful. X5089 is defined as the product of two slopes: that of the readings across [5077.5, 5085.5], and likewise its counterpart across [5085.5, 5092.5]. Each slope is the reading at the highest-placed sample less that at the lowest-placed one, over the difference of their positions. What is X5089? -0.01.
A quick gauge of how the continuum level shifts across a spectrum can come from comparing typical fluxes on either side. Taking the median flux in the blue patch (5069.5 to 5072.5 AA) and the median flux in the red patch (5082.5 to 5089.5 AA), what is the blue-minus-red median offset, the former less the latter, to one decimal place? 0.5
